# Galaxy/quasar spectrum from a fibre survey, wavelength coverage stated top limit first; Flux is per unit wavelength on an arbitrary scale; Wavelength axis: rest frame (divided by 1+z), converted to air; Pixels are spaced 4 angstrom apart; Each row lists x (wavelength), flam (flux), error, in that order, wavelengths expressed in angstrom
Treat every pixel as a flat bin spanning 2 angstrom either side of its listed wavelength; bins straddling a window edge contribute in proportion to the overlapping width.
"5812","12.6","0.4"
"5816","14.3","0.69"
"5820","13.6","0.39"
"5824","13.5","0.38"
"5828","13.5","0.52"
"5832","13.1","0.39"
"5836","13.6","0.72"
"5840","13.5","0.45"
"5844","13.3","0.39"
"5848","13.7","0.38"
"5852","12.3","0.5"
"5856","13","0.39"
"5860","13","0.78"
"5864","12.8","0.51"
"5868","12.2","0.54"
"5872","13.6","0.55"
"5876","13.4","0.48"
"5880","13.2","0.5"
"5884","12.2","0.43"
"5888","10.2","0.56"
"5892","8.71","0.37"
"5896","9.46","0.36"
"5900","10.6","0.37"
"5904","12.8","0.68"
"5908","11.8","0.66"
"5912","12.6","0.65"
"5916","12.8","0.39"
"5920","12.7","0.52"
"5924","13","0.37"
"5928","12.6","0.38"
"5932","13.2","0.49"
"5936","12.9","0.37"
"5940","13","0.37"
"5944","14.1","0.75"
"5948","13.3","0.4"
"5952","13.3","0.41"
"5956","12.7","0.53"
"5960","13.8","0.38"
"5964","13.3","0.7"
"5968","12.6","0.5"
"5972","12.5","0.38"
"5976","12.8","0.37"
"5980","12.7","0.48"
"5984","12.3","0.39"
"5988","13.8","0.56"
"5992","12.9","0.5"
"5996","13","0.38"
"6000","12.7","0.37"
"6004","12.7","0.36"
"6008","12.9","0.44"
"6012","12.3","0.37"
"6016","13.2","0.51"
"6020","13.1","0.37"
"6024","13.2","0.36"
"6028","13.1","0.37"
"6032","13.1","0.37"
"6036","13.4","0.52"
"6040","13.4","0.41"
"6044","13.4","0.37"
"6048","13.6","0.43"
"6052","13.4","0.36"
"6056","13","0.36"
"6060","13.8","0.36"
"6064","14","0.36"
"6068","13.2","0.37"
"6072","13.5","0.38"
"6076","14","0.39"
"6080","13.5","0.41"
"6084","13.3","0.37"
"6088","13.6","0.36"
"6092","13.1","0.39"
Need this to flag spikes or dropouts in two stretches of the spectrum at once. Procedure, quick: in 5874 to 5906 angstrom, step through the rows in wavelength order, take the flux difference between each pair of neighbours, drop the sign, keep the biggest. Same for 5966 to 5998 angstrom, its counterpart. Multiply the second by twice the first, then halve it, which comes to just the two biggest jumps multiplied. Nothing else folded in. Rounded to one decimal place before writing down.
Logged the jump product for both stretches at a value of 3.3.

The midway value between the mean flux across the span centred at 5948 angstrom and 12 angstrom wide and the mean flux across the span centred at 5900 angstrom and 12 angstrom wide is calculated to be 12.26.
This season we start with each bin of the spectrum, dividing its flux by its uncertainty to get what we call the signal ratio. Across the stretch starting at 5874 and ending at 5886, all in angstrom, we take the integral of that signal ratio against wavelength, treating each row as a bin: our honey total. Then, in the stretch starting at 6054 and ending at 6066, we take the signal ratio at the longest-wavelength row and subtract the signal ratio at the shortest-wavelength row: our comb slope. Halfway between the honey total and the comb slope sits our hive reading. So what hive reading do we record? 167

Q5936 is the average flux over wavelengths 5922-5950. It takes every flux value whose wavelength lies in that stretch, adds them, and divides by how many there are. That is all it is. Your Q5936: 13.2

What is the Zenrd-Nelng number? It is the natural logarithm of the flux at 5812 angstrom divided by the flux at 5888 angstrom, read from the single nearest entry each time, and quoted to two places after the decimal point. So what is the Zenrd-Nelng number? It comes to 0.21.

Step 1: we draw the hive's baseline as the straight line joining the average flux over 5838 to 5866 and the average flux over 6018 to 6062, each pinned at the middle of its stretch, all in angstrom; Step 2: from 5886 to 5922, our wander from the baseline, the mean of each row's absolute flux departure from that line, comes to 1.9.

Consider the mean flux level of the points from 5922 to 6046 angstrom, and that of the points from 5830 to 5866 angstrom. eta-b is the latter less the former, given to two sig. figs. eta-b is 0.10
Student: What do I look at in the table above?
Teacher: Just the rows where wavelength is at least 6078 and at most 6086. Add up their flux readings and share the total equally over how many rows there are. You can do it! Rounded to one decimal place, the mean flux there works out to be 13.4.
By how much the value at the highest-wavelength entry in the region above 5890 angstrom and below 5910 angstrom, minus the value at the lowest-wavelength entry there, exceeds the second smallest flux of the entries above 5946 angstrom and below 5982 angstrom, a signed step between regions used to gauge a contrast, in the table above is -9.5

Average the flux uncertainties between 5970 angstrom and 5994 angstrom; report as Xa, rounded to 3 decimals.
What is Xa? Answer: 0.447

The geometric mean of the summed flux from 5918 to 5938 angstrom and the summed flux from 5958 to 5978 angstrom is 64.7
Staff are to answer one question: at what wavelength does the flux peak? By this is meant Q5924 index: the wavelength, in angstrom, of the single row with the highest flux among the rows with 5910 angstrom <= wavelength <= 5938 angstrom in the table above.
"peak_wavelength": 5932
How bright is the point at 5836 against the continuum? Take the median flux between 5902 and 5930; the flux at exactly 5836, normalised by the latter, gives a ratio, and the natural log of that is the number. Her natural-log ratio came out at 0.068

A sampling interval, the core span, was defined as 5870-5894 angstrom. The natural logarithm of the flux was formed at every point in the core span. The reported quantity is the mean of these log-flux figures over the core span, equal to 2.46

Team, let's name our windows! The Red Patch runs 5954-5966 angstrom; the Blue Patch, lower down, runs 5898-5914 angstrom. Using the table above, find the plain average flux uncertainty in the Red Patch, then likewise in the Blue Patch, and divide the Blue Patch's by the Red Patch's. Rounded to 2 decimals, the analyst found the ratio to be 1.10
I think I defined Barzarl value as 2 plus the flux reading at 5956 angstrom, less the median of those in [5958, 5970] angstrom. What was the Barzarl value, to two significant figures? 1.4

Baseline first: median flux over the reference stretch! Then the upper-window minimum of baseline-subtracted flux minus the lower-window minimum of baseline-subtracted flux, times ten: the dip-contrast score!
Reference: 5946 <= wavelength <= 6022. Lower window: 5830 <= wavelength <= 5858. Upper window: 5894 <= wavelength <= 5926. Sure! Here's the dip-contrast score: -28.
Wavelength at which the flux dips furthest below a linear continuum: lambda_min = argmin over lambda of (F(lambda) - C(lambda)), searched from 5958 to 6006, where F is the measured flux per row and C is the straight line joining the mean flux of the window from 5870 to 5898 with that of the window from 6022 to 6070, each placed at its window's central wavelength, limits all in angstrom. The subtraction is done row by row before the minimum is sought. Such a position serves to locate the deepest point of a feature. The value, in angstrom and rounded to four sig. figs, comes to 5984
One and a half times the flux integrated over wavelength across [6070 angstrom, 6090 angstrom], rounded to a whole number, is 407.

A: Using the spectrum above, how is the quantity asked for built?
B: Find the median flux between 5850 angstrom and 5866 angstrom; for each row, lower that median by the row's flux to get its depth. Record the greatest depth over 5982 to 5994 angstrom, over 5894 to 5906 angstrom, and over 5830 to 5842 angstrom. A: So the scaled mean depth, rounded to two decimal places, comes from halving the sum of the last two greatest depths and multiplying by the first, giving 0.97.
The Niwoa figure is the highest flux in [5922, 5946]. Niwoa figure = 14.1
